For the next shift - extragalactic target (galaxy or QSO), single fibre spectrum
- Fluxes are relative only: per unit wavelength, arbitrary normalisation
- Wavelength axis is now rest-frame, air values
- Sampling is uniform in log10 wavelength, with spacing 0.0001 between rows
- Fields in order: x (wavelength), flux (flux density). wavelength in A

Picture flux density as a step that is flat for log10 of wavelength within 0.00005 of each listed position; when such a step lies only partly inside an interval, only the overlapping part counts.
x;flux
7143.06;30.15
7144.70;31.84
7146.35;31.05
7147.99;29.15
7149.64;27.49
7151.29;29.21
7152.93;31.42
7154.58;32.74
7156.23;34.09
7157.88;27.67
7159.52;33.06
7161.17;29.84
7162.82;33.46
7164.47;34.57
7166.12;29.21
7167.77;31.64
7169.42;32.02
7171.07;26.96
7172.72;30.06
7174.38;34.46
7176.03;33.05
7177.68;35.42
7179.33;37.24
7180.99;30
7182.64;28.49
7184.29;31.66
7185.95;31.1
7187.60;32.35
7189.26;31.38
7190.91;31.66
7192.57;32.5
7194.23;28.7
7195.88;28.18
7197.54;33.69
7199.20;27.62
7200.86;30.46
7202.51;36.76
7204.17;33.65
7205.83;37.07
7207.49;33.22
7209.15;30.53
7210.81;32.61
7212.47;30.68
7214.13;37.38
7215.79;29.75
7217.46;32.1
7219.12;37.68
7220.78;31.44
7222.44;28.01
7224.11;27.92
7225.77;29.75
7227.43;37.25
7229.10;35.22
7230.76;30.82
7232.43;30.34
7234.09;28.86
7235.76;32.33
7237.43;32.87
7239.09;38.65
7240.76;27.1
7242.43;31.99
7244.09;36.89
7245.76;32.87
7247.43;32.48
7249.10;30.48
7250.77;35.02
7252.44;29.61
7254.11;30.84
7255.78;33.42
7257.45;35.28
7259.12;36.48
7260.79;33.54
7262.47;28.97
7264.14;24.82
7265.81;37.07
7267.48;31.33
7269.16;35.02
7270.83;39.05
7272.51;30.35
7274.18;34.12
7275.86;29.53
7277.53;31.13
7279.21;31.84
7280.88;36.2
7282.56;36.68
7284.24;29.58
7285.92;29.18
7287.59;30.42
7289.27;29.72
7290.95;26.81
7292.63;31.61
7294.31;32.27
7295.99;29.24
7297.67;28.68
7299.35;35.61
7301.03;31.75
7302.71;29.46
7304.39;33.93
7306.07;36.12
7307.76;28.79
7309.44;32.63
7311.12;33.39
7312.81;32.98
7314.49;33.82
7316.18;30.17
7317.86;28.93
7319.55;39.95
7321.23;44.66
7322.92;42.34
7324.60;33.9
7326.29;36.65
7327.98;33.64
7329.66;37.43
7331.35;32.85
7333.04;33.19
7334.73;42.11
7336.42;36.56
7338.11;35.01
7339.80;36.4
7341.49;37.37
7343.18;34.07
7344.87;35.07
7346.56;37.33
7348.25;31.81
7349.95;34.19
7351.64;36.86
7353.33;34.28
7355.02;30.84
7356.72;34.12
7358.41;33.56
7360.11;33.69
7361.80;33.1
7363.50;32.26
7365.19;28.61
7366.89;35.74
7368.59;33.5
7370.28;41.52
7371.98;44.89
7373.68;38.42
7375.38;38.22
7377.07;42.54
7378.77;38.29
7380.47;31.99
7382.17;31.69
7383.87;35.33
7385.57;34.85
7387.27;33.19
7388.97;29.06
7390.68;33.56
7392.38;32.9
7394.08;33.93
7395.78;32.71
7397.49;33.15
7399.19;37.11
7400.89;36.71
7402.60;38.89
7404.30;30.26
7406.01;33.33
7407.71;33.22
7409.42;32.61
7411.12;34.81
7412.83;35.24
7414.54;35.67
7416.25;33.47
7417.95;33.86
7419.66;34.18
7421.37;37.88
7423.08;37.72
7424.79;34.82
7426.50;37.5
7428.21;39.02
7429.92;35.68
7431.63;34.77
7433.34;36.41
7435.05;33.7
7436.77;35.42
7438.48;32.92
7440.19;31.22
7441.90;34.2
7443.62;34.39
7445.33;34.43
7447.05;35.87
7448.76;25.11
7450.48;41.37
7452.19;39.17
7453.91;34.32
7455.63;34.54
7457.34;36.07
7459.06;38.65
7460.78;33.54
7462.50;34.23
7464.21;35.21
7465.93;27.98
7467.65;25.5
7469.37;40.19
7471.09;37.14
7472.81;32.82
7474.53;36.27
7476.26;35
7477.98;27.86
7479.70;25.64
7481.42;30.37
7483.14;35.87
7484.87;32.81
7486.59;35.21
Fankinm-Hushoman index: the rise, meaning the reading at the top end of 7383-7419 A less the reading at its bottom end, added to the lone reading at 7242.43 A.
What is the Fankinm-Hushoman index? 30.5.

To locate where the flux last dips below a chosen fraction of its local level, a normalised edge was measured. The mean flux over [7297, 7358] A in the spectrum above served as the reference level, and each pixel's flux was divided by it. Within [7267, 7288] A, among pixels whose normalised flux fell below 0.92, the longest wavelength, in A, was 7287.59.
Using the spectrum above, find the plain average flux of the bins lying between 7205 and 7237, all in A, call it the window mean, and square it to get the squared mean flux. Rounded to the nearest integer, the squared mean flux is 1041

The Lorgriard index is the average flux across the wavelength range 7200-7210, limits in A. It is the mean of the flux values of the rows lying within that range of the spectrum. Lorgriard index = 33.6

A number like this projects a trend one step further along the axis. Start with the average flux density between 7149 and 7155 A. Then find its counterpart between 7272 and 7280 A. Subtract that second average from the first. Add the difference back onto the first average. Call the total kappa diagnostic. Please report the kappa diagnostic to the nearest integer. 29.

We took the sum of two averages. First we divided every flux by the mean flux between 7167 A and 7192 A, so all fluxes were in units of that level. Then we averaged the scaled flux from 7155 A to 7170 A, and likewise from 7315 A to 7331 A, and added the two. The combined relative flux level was 2.14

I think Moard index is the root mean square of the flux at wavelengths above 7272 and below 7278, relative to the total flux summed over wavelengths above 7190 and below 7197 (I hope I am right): 0.259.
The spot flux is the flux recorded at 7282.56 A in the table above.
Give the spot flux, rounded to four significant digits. 36.68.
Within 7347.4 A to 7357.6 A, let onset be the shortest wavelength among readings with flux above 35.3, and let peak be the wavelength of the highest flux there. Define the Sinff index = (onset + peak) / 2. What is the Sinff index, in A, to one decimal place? 7351.6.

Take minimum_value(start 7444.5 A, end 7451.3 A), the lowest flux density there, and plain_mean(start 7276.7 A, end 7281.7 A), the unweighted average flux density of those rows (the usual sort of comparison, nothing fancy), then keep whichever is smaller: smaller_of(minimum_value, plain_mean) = 25.1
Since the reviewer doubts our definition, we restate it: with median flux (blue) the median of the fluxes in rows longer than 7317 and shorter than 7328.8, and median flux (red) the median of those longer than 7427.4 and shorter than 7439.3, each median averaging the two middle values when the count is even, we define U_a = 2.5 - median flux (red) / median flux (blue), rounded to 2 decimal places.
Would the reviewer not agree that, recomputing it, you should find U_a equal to 1.53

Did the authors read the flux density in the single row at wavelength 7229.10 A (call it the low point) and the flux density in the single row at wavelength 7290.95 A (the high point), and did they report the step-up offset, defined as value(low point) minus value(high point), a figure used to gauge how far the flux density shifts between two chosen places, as 8.4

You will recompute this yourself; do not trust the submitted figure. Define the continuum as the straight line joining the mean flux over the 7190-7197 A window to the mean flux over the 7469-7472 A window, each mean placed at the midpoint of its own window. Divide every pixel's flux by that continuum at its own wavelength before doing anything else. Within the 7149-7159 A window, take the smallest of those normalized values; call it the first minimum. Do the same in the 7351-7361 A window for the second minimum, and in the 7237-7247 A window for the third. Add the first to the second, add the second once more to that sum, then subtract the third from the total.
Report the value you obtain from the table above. 1.8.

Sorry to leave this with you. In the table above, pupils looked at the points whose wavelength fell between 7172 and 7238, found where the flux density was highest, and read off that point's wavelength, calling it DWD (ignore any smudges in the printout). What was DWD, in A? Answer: 7219.12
